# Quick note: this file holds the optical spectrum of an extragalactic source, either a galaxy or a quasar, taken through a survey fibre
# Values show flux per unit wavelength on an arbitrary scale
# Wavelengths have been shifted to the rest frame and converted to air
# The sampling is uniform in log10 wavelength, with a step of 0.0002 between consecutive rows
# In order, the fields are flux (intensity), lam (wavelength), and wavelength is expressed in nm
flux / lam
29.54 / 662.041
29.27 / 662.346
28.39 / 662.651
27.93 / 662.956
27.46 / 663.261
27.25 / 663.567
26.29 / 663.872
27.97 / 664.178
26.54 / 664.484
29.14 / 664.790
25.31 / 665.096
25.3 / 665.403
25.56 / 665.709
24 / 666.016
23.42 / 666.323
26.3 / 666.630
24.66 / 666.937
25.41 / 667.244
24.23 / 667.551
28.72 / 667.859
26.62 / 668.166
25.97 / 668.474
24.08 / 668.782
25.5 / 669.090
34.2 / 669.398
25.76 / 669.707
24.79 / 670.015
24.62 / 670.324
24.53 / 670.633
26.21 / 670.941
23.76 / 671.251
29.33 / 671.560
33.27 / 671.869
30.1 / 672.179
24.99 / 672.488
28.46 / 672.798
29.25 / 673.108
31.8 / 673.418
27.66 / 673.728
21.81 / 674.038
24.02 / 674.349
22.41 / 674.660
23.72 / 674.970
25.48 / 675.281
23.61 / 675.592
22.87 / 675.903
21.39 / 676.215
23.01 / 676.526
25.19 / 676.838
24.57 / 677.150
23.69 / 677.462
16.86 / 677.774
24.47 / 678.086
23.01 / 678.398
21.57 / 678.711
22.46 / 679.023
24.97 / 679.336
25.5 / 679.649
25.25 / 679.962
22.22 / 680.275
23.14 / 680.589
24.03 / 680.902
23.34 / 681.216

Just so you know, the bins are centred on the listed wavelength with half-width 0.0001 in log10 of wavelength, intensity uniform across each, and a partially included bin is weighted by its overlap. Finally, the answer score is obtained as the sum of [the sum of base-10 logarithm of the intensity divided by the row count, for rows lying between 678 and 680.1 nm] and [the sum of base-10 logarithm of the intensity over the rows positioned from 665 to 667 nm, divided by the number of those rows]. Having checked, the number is 2.77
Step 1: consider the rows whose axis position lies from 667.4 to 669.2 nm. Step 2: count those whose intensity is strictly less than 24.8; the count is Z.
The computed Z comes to 2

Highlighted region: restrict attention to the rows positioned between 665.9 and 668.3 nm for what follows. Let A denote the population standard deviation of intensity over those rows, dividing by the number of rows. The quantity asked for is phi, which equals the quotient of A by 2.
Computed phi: 0.8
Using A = 1.6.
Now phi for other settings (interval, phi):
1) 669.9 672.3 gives 1.6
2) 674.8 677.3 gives 0.6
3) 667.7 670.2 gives 1.5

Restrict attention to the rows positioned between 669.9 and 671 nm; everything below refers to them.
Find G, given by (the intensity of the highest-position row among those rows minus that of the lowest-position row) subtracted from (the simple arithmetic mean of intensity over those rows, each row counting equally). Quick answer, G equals 24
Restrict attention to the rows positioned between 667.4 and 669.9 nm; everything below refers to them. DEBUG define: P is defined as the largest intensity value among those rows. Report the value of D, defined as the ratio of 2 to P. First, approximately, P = 34.2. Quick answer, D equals 0.058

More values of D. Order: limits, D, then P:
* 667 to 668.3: 0.070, 28.72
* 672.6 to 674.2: 0.063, 31.8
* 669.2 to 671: 0.058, 34.2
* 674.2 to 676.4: 0.078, 25.48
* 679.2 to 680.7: 0.078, 25.5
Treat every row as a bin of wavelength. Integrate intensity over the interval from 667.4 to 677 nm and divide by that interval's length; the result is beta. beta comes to 26.0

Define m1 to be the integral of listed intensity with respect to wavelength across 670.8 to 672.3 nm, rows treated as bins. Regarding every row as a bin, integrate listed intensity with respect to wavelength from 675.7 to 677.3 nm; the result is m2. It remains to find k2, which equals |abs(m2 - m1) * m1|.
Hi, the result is 227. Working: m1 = 43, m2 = 37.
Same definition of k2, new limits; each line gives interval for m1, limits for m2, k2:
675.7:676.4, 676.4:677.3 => 98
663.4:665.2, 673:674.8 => 91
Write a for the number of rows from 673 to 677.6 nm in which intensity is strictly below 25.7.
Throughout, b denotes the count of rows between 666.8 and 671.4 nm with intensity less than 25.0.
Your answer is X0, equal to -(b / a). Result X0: -0.6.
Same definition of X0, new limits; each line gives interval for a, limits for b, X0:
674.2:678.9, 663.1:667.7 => -0.3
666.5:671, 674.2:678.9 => -1.6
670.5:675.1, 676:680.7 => -1.7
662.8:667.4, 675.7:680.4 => -1.7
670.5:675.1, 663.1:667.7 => -0.6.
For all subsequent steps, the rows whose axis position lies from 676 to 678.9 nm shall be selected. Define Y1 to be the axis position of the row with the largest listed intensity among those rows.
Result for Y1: 676.838 nm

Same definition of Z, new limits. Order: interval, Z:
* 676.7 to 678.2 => 4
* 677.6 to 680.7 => 7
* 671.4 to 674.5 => 2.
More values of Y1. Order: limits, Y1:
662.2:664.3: 662.346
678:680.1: 679.649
